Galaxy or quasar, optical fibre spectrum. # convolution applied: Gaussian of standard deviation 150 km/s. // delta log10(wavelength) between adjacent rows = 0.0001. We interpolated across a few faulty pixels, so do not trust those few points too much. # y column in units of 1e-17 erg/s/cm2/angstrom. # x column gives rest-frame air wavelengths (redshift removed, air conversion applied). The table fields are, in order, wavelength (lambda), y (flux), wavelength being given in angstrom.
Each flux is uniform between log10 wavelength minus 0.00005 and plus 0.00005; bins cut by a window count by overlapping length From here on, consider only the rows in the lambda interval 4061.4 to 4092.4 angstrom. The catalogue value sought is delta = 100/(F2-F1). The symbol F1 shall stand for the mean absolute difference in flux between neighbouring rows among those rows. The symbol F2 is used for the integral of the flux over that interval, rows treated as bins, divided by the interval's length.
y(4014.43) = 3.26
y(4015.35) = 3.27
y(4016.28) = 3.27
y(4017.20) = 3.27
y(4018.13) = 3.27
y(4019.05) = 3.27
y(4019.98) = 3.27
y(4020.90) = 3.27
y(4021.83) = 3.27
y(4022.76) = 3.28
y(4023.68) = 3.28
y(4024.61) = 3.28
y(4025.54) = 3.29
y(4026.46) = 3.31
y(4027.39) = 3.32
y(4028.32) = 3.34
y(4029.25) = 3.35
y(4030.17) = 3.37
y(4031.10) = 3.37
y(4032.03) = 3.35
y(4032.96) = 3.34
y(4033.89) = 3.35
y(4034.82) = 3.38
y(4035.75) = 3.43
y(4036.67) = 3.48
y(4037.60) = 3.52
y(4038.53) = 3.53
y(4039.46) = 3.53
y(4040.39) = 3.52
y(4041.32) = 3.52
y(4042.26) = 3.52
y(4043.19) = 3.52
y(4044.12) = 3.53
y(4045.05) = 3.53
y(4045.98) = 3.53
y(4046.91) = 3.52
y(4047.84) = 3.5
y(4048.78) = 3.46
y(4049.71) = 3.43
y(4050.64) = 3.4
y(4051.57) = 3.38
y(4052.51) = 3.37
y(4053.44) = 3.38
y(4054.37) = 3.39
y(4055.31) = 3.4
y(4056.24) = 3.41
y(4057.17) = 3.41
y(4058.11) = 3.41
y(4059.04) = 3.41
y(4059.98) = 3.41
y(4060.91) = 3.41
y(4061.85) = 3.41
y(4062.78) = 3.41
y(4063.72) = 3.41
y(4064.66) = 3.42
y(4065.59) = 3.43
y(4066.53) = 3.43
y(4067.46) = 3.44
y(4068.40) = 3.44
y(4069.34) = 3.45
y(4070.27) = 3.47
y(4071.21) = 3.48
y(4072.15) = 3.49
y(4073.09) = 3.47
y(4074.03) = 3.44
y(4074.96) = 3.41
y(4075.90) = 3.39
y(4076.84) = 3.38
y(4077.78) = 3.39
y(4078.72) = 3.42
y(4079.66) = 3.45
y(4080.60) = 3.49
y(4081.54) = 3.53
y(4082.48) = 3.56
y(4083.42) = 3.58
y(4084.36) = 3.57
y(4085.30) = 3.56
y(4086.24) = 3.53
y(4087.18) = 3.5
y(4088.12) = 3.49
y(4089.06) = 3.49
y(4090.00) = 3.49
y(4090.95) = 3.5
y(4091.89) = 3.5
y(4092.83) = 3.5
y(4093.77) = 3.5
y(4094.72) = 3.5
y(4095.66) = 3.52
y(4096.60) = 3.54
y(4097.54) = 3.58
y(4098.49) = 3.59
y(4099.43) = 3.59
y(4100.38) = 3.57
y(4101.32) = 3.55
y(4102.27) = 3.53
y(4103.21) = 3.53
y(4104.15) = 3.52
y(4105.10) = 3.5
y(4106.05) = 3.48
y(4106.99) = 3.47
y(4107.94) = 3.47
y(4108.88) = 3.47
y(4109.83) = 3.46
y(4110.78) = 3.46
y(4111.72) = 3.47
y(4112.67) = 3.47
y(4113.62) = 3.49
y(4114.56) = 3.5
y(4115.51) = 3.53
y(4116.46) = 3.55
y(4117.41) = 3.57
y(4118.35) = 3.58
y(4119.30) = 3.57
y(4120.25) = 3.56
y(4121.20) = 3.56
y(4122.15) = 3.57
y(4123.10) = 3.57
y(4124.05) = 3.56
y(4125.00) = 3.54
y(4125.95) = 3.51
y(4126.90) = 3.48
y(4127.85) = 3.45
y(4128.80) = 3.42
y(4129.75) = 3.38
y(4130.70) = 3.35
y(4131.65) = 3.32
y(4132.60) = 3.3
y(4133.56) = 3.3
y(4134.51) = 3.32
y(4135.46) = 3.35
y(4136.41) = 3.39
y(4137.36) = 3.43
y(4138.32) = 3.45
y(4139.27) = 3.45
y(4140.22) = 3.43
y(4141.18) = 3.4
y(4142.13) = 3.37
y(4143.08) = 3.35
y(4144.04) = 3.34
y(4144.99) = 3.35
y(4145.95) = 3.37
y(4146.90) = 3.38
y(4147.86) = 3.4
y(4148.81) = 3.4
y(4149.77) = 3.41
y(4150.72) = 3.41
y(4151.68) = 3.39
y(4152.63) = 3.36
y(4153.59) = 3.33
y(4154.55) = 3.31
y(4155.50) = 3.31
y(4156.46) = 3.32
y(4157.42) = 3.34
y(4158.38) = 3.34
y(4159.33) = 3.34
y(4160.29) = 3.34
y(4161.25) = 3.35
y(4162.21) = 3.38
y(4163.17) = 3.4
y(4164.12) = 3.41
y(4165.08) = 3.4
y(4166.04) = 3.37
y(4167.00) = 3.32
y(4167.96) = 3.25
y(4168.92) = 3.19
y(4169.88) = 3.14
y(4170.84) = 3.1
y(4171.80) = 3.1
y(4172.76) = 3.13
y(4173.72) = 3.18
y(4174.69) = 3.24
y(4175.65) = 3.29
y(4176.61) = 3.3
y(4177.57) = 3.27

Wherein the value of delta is 29.0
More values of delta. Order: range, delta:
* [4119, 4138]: 29.2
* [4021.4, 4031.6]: 30.3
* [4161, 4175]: 31.0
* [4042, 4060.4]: 29.1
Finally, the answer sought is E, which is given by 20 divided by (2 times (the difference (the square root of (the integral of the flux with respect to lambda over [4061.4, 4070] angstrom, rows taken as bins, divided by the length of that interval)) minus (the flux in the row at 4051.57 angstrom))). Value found -6.5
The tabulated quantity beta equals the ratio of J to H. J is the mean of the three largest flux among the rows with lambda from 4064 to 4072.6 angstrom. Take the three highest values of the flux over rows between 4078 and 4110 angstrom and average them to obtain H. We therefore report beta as 0.97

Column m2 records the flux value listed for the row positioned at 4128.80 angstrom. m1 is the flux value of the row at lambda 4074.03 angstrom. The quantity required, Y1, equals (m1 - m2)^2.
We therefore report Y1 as 0.000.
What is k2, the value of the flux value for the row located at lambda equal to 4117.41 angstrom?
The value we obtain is 3.57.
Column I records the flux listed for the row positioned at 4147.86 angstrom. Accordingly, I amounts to 3.4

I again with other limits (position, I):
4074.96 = 3.41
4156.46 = 3.32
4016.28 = 3.27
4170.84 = 3.1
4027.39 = 3.32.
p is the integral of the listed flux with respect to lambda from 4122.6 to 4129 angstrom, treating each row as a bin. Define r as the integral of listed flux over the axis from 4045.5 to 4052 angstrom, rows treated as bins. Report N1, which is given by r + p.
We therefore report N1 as 44.96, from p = 22.5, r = 22.5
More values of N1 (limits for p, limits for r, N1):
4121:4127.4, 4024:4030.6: 44.58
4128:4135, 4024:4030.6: 45.35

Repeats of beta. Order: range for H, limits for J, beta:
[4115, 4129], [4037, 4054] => 0.99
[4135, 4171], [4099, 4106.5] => 1.04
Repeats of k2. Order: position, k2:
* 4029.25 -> 3.35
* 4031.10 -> 3.37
